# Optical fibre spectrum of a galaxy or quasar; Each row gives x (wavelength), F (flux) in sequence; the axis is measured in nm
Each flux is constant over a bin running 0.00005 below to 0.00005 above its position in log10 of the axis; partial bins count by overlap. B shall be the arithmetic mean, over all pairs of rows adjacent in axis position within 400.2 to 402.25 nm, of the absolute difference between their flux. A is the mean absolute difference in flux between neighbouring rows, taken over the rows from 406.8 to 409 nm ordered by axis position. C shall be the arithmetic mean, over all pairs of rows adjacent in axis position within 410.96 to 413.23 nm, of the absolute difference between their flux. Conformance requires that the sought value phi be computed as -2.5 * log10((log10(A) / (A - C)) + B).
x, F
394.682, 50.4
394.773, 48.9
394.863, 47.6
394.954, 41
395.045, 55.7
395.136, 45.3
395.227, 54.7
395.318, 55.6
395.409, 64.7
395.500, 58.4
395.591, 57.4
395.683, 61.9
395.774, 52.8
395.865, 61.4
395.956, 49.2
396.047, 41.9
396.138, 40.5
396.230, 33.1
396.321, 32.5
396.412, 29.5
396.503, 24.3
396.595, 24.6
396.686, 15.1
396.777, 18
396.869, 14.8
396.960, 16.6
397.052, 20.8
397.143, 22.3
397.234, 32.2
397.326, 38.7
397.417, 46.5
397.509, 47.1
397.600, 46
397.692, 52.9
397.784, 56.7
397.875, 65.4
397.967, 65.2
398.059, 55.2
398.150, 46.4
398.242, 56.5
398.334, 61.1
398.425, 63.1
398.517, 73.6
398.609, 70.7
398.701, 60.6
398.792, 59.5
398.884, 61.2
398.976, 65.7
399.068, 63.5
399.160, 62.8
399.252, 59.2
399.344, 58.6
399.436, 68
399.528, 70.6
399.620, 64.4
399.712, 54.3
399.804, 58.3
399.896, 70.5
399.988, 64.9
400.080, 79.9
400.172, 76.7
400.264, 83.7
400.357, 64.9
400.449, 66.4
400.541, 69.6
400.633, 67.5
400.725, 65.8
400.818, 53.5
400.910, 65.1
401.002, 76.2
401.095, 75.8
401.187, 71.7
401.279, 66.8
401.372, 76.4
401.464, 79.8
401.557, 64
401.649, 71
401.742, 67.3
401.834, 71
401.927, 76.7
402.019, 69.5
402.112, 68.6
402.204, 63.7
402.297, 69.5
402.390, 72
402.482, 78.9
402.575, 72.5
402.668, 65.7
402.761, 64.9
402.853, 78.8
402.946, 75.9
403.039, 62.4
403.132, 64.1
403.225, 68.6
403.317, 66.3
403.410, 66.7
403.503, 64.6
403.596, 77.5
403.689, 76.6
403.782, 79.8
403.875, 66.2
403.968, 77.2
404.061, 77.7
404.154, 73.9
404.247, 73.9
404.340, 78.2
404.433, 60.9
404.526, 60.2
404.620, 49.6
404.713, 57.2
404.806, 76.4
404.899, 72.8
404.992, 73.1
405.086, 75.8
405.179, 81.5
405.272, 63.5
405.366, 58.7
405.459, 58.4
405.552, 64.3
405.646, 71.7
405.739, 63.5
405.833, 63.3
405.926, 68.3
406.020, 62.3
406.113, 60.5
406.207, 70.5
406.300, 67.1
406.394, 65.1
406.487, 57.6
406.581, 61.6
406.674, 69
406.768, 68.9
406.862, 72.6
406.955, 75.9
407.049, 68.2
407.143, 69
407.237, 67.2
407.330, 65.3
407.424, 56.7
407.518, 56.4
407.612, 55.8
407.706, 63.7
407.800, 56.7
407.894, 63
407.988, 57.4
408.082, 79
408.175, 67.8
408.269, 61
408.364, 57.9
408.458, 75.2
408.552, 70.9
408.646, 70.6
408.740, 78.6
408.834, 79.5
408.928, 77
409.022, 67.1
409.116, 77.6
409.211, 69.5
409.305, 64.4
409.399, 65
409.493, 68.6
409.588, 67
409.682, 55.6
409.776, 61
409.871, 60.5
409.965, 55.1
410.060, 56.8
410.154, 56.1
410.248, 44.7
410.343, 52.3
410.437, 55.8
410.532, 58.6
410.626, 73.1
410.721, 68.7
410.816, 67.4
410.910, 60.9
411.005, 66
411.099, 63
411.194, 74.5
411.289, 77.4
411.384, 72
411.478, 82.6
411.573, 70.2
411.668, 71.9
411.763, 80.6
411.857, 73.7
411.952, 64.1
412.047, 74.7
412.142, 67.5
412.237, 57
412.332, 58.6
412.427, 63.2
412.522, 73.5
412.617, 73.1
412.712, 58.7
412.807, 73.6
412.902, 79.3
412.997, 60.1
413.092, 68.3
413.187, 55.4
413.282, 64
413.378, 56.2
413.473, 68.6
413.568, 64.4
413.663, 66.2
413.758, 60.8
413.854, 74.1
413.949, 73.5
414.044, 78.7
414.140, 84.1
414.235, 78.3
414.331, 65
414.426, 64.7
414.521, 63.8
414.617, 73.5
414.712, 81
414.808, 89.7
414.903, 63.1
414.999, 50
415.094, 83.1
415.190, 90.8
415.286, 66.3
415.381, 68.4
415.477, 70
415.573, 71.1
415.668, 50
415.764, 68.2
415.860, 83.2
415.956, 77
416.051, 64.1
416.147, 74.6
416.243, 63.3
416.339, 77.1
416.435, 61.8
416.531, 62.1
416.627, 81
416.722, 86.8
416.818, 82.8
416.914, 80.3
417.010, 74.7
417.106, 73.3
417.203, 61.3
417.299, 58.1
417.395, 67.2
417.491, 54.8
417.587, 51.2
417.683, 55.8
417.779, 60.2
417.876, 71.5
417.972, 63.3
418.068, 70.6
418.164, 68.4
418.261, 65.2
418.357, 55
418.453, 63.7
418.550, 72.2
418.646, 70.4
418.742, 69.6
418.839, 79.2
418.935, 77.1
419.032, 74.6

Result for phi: -1.96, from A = 5.8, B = 6.4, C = 8.4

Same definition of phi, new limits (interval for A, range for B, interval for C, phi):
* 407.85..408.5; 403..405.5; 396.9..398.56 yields -1.95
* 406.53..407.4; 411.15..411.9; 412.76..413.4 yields -2.09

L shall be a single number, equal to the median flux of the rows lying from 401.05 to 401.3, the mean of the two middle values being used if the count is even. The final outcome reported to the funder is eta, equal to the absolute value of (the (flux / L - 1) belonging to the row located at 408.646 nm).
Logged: 0.02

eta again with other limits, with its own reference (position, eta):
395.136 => 0.37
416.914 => 0.12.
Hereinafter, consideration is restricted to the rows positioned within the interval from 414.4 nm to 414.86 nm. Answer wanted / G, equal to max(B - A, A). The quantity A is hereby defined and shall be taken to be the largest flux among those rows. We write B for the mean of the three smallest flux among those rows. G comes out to 90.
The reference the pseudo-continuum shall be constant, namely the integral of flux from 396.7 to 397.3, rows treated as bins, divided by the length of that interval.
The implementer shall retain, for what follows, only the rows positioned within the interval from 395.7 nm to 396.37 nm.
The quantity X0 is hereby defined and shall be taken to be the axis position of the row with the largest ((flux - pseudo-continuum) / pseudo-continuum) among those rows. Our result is 395.865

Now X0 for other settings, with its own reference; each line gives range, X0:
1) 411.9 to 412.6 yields 412.047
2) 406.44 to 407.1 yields 406.955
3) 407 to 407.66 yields 407.143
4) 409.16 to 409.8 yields 409.211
